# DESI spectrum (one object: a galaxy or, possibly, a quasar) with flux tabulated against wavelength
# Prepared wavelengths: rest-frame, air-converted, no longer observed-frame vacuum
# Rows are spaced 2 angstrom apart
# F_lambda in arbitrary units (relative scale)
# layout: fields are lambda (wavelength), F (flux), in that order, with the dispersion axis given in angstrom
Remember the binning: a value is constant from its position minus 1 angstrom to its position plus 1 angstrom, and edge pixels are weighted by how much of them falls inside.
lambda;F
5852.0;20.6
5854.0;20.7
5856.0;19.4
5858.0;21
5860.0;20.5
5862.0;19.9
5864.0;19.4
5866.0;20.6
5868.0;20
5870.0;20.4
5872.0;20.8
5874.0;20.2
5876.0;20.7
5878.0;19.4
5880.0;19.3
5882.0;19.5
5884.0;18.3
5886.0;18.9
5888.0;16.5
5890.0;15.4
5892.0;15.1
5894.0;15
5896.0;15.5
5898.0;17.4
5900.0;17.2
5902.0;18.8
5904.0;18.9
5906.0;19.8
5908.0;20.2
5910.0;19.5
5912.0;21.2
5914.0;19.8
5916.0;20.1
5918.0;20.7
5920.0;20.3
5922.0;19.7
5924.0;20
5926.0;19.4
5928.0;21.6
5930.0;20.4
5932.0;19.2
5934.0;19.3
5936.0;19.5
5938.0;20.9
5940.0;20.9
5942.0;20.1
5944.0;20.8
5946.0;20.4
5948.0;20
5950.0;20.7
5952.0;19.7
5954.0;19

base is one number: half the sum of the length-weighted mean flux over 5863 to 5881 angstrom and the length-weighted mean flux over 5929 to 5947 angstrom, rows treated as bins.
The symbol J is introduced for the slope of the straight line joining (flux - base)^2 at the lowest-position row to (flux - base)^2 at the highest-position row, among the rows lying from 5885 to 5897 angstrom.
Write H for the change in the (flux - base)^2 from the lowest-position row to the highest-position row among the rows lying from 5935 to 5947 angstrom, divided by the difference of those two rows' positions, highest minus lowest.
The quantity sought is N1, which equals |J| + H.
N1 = 2.0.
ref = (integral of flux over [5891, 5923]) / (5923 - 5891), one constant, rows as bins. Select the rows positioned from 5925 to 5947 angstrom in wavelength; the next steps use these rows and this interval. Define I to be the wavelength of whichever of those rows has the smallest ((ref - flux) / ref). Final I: 5928.0 angstrom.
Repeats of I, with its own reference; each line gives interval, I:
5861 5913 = 5912.0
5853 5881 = 5858.0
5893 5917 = 5912.0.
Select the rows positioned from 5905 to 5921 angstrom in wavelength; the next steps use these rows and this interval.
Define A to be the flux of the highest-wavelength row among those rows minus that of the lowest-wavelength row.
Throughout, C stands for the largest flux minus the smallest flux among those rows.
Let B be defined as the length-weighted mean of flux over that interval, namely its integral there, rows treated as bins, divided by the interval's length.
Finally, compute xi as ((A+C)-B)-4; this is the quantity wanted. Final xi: -22.0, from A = 0.5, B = 20.2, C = 1.70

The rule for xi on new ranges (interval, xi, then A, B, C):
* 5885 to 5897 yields -19.6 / -3.4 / 16.1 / 3.90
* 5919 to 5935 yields -22.6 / -1.0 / 20.0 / 2.40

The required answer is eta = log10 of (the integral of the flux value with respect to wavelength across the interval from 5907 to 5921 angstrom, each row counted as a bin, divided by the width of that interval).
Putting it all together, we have 1.31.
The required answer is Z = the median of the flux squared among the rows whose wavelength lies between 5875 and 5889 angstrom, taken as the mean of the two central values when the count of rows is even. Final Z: 372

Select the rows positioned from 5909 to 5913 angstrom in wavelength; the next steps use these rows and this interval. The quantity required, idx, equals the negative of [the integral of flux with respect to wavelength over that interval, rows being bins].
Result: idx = -81.4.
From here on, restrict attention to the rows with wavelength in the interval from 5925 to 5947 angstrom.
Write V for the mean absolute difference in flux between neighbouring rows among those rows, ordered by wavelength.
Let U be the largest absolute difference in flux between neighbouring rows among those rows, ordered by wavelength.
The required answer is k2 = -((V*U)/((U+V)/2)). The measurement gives -1.19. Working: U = 2.2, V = 0.82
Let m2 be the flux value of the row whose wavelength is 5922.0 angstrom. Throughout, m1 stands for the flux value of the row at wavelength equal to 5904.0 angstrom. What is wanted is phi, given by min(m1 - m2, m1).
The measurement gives -0.8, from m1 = 18.9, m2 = 19.7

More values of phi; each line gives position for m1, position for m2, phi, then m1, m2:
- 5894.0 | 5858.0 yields -6.0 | 15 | 21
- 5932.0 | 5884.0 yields 0.9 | 19.2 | 18.3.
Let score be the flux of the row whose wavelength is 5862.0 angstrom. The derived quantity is 19.9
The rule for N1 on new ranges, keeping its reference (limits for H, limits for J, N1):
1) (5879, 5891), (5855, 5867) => 2.2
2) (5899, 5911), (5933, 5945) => -0.8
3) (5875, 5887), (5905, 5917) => 0.1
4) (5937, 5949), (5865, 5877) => 0.0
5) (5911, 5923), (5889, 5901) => 1.3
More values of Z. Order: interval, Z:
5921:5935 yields 388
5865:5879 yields 416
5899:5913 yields 380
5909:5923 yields 404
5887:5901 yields 240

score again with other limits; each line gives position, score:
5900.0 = 17.2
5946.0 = 20.4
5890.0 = 15.4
